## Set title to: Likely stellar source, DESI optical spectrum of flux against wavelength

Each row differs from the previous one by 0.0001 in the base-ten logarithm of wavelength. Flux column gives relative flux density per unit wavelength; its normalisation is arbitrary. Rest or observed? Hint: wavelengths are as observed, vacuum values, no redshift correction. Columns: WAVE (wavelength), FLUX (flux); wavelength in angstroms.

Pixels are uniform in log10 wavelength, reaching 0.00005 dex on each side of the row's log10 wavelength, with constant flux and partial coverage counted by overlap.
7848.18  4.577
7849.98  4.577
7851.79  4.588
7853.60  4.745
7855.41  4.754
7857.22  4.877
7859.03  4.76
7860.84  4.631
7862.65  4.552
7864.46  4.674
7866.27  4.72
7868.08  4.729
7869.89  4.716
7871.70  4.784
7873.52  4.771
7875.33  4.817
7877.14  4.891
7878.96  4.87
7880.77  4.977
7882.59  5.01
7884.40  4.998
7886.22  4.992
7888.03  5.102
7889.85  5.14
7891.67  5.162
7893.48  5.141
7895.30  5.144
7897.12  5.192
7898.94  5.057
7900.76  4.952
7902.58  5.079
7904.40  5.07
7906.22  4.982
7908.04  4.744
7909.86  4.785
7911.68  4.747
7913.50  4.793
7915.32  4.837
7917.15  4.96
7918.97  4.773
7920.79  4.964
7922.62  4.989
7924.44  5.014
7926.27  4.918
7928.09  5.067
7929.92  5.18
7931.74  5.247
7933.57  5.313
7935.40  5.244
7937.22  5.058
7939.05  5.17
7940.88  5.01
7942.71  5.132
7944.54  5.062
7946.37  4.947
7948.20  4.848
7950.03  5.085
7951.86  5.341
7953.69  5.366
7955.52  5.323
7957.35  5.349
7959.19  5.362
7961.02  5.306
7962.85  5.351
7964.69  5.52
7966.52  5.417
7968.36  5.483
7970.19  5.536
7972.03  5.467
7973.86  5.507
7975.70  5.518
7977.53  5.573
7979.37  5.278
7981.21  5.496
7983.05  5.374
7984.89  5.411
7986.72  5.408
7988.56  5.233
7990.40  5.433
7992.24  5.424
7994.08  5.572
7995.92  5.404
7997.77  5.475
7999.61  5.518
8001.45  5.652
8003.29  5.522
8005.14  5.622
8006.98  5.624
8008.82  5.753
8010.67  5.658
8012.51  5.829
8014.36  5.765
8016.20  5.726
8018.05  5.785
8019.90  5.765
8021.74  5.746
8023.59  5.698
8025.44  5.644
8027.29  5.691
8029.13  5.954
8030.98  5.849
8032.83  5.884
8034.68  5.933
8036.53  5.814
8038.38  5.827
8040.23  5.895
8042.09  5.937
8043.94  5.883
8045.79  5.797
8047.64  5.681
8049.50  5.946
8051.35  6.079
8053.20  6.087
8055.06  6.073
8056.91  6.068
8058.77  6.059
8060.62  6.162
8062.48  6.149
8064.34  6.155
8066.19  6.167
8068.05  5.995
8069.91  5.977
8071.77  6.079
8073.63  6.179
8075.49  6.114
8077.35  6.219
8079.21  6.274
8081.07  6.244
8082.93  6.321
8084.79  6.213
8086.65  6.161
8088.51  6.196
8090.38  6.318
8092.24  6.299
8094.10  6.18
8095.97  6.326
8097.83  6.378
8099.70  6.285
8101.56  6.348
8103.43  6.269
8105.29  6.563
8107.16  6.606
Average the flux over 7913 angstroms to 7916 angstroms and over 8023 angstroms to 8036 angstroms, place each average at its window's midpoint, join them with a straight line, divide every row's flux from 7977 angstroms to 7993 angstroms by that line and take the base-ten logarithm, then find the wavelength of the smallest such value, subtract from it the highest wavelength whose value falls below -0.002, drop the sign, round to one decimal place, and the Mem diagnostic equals 3.7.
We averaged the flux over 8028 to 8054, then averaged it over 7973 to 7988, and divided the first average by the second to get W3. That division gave 1.08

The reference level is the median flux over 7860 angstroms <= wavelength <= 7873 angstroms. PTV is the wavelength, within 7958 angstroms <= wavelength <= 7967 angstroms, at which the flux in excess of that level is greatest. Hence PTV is 7964.69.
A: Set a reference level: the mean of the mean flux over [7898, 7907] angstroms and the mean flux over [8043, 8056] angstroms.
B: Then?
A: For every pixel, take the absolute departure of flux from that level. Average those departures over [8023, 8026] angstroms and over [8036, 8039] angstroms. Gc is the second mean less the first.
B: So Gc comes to 0.15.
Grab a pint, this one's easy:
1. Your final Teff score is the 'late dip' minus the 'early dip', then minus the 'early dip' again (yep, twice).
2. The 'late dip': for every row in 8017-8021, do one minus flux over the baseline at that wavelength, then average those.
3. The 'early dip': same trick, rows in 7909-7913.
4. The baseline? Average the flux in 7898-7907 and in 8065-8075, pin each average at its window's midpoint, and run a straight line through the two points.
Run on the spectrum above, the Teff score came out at -0.13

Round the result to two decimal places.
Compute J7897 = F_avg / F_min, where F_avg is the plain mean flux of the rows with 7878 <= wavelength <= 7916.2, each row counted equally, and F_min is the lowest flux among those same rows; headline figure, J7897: 1.05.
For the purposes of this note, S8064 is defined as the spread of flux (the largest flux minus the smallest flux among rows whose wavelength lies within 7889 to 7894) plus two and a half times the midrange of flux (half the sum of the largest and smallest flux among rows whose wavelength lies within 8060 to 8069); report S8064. 15.2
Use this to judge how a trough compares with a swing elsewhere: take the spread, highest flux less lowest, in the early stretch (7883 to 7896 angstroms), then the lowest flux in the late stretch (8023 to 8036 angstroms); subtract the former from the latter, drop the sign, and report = 5.47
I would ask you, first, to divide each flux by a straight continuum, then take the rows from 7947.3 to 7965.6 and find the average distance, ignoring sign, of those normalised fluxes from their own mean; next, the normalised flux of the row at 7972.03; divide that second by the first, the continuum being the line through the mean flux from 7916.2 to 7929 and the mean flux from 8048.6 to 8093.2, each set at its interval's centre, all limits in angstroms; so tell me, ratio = 50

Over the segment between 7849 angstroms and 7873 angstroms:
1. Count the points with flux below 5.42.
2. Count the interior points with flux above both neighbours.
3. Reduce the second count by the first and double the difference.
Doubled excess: -22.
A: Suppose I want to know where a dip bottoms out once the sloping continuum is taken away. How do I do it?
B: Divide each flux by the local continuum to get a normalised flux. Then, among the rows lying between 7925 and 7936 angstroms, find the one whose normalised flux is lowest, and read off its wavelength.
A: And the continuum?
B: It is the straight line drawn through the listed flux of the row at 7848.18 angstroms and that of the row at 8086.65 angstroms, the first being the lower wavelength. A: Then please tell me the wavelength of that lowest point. 7926.27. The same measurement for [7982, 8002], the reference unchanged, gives 7988.56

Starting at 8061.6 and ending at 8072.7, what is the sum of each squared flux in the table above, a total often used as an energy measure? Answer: 222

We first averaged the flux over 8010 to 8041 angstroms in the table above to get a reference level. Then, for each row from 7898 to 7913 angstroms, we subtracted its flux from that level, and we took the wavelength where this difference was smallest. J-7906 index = 7902.58 angstroms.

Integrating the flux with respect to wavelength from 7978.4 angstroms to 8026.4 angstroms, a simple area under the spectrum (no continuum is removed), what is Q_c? 267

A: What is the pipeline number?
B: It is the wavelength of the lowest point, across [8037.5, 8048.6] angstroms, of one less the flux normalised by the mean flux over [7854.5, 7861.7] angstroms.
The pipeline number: 8042.09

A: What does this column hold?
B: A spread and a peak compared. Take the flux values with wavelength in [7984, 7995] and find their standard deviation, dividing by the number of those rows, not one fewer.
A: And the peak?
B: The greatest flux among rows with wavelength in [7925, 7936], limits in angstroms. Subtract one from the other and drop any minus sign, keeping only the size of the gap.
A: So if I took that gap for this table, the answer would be 5.21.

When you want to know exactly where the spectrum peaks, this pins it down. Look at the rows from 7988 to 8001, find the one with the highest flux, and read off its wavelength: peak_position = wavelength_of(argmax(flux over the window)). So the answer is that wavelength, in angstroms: 7994.08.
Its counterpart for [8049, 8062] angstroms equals 8060.62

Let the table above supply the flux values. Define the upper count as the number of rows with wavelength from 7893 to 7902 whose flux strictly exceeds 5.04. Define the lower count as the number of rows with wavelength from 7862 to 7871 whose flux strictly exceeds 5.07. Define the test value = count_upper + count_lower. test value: 4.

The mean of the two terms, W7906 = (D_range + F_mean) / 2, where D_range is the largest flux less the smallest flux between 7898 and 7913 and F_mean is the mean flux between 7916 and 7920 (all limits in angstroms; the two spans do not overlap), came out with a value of 2.6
